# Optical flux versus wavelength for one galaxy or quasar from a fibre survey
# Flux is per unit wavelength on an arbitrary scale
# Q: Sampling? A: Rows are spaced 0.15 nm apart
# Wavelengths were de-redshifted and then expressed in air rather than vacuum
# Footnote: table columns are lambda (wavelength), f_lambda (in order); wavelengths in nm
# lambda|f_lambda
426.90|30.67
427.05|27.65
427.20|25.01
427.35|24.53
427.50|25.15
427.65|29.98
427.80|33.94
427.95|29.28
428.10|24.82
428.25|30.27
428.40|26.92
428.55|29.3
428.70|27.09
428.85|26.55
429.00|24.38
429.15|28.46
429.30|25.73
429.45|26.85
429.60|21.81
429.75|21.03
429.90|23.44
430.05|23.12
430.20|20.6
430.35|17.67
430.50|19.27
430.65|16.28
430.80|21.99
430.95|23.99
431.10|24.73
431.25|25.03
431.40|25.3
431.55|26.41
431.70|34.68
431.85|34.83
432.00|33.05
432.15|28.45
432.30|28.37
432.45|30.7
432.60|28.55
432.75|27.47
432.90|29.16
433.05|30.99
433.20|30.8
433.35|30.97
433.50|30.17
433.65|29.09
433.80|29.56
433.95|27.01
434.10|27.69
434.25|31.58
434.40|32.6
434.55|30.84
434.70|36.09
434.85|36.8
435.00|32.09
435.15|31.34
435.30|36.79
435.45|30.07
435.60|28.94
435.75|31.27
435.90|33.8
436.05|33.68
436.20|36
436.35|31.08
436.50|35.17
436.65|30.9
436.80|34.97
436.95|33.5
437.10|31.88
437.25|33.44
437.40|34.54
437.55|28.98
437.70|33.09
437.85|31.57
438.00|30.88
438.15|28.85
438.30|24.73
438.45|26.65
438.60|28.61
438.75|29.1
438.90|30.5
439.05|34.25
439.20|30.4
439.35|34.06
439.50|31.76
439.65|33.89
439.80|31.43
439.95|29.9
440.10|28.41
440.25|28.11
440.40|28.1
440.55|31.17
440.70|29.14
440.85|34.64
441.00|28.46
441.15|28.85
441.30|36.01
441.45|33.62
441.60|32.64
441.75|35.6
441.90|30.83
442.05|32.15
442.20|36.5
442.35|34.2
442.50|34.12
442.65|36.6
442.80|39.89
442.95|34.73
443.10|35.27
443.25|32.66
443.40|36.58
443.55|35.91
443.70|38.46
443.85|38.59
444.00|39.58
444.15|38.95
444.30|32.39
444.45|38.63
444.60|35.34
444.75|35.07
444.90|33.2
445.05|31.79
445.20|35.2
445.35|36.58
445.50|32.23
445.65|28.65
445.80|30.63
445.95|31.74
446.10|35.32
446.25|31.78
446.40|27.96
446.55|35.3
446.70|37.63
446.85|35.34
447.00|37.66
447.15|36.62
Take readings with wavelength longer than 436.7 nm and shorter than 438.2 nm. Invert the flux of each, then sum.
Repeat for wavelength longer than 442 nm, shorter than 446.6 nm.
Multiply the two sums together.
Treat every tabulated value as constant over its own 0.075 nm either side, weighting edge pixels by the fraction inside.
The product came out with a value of 0.28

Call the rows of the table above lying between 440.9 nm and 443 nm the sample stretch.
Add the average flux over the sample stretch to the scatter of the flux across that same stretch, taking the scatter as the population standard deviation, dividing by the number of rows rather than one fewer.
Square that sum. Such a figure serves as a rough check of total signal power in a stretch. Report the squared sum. 1361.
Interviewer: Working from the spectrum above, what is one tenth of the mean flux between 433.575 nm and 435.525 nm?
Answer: 3.17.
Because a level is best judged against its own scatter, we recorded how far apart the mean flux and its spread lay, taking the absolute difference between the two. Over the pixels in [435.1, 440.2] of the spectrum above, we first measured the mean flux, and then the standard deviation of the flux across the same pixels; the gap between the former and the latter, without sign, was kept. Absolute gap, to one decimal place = 28.9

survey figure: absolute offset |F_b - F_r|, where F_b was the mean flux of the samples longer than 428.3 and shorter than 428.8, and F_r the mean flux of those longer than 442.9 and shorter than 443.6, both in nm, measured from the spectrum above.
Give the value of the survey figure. 7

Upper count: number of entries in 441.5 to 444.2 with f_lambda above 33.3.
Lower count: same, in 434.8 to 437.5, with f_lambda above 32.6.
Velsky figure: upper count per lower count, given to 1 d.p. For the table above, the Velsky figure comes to 1.4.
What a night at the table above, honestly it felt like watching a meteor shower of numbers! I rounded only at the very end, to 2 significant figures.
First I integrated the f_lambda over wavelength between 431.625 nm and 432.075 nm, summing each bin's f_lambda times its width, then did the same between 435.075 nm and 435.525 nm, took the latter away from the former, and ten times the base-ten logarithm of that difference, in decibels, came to -1.8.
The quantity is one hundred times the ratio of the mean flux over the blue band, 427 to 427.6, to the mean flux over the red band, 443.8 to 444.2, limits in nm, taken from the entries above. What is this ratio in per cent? 66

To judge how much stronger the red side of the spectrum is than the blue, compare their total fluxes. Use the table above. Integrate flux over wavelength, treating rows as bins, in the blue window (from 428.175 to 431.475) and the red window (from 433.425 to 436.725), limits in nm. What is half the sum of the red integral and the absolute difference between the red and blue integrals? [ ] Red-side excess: 65.6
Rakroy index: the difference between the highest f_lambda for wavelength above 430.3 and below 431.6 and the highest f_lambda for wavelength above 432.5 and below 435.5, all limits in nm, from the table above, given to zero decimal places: -10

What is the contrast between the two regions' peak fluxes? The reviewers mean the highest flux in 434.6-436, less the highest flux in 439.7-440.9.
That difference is 2.2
